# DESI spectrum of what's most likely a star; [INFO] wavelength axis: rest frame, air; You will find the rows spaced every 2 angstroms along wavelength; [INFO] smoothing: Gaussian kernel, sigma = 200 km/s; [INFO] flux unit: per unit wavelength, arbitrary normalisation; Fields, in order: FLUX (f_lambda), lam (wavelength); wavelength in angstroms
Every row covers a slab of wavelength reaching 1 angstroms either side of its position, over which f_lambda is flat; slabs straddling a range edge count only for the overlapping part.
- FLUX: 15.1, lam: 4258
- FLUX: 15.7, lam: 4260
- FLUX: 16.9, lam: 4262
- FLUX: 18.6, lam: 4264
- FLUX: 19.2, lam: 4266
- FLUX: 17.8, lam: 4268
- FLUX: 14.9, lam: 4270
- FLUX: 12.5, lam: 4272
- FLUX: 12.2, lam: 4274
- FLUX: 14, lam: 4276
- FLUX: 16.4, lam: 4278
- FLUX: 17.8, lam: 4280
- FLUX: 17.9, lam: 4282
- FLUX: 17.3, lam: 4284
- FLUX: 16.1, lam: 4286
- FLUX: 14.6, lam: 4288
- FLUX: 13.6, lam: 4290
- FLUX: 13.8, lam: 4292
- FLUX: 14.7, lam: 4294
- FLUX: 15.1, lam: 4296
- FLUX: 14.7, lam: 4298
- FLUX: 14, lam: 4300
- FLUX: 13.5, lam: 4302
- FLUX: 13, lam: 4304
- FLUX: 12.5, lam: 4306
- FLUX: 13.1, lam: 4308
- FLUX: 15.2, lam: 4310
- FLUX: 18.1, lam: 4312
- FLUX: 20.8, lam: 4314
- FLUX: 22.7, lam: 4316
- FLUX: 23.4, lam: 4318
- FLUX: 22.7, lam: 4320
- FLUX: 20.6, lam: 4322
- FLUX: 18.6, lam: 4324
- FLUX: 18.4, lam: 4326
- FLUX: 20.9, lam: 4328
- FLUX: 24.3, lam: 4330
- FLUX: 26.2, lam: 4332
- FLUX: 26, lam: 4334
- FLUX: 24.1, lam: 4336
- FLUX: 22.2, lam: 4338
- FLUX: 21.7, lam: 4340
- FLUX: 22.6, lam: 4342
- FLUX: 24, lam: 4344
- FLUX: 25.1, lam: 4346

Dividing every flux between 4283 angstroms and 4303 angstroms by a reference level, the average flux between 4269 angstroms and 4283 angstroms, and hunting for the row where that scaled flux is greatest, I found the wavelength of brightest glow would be 4284 angstroms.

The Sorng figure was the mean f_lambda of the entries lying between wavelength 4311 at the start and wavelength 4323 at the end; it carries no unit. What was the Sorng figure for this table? 21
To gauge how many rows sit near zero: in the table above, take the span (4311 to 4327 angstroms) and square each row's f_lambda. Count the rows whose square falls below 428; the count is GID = 4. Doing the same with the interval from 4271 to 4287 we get 8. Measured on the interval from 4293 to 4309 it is 8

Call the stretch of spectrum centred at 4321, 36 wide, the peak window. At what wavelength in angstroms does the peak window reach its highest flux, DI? 4332 angstroms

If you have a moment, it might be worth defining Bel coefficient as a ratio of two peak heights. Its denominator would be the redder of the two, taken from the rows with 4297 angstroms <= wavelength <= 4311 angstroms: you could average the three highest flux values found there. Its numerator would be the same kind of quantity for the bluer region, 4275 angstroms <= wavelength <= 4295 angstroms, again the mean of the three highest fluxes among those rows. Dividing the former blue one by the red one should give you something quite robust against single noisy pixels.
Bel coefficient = 1.21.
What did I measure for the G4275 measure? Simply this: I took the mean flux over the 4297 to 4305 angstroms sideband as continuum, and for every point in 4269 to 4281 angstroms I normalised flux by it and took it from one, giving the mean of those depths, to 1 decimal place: -0.1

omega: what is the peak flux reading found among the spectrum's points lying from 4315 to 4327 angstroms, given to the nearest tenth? 23.4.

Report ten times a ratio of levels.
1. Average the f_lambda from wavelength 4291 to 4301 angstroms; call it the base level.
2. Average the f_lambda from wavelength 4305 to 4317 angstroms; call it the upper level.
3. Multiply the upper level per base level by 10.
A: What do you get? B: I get 12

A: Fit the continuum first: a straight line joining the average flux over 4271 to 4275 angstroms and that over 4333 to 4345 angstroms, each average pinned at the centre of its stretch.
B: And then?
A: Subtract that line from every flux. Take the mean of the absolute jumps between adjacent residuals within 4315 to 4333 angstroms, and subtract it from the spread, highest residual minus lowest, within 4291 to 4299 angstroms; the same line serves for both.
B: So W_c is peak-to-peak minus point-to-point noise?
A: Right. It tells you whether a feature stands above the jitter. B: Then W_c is -1.0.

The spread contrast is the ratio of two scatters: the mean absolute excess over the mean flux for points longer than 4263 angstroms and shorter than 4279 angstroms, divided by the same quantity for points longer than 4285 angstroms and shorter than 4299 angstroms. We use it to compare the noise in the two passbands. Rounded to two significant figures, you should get 4.1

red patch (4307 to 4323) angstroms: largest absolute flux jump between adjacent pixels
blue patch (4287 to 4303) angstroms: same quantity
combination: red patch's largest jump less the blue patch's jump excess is 1.9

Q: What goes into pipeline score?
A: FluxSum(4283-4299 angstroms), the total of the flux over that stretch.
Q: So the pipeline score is 120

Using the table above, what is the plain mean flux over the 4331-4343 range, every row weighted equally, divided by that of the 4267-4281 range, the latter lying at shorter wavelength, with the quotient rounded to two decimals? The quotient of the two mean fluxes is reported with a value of 1.58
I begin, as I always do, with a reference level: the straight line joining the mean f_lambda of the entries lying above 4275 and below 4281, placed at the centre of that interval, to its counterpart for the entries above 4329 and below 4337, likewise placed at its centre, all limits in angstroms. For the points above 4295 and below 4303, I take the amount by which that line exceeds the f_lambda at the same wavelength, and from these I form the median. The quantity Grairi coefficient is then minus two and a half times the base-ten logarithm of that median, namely -1.8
